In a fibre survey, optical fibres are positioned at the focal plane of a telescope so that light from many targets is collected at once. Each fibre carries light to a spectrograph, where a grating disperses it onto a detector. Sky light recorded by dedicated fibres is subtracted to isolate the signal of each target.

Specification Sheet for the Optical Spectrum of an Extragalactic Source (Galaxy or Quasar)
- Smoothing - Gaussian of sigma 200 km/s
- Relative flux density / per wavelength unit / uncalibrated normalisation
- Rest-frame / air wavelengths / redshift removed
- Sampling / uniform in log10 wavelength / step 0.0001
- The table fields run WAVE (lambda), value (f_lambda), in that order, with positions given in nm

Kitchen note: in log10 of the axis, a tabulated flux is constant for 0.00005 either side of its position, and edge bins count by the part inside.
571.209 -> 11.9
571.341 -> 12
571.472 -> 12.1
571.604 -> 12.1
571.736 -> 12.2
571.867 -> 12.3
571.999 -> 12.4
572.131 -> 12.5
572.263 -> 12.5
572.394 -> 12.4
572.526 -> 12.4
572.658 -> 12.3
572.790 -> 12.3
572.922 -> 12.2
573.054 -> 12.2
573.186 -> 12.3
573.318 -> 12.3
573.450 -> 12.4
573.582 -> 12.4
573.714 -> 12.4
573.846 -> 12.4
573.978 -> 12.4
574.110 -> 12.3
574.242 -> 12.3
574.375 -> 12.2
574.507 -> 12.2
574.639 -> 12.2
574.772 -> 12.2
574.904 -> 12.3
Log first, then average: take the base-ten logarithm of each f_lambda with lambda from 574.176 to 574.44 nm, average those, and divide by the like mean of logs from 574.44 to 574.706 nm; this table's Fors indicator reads 1.00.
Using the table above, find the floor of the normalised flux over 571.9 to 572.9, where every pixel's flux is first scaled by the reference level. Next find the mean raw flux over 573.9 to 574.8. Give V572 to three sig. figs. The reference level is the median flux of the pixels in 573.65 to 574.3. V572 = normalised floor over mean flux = 0.0809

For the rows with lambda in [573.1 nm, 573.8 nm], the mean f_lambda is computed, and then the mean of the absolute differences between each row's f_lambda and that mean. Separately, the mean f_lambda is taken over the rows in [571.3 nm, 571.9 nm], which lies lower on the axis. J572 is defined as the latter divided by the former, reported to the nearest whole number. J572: 253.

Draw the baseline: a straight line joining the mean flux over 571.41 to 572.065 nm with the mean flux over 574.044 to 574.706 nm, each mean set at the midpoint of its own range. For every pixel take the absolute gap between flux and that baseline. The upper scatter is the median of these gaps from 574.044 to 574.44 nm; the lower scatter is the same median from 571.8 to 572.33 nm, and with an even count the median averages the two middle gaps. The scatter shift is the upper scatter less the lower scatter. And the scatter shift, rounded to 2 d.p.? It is -0.17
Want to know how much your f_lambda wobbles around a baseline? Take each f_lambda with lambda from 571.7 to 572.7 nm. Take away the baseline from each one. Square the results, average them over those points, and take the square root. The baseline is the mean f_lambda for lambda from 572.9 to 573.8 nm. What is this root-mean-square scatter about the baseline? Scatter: 0.11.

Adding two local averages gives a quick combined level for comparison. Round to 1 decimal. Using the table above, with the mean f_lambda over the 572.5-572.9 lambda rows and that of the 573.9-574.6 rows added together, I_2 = 24.6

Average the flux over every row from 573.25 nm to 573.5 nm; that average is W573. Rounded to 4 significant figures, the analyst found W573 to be 12.35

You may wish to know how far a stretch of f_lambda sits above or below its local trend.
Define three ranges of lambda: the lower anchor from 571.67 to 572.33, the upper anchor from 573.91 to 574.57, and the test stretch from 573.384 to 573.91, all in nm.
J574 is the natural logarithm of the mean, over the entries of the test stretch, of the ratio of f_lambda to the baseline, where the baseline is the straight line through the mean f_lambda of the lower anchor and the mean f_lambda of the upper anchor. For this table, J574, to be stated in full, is 0.008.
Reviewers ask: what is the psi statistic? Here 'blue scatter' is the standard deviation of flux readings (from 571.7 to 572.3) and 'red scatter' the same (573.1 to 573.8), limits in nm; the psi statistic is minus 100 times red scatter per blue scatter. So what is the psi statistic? -42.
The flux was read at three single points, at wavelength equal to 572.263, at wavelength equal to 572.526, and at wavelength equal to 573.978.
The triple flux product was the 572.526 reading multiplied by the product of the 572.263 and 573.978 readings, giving 1922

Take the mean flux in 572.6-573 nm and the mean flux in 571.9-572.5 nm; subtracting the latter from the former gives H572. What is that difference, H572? -0.18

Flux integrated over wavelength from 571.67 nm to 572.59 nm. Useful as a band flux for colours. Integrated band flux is 11.4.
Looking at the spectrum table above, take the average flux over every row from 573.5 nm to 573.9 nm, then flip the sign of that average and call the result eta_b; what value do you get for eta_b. -12.4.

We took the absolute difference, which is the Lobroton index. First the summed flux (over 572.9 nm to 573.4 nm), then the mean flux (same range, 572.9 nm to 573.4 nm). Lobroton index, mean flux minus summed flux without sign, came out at 37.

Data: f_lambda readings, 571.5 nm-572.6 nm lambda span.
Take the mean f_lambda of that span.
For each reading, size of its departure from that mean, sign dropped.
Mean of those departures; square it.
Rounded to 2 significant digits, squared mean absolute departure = 0.013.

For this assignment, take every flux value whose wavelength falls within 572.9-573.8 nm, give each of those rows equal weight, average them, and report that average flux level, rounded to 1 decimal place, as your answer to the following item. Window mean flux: 12.3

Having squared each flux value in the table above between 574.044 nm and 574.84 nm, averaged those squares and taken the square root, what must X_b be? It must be 12.23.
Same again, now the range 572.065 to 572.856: 12.40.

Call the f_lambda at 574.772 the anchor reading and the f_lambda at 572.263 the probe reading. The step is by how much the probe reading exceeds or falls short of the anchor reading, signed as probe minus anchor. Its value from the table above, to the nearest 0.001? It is 0.300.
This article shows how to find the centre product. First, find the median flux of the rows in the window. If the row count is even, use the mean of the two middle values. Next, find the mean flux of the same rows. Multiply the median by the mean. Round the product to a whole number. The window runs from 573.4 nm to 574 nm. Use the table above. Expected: 154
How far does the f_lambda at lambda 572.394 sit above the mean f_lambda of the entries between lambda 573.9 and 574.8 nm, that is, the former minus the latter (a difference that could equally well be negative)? 0.14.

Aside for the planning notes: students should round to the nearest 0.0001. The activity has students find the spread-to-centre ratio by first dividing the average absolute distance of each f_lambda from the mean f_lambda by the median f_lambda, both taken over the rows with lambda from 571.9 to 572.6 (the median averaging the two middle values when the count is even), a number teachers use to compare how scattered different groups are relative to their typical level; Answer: 0.0039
